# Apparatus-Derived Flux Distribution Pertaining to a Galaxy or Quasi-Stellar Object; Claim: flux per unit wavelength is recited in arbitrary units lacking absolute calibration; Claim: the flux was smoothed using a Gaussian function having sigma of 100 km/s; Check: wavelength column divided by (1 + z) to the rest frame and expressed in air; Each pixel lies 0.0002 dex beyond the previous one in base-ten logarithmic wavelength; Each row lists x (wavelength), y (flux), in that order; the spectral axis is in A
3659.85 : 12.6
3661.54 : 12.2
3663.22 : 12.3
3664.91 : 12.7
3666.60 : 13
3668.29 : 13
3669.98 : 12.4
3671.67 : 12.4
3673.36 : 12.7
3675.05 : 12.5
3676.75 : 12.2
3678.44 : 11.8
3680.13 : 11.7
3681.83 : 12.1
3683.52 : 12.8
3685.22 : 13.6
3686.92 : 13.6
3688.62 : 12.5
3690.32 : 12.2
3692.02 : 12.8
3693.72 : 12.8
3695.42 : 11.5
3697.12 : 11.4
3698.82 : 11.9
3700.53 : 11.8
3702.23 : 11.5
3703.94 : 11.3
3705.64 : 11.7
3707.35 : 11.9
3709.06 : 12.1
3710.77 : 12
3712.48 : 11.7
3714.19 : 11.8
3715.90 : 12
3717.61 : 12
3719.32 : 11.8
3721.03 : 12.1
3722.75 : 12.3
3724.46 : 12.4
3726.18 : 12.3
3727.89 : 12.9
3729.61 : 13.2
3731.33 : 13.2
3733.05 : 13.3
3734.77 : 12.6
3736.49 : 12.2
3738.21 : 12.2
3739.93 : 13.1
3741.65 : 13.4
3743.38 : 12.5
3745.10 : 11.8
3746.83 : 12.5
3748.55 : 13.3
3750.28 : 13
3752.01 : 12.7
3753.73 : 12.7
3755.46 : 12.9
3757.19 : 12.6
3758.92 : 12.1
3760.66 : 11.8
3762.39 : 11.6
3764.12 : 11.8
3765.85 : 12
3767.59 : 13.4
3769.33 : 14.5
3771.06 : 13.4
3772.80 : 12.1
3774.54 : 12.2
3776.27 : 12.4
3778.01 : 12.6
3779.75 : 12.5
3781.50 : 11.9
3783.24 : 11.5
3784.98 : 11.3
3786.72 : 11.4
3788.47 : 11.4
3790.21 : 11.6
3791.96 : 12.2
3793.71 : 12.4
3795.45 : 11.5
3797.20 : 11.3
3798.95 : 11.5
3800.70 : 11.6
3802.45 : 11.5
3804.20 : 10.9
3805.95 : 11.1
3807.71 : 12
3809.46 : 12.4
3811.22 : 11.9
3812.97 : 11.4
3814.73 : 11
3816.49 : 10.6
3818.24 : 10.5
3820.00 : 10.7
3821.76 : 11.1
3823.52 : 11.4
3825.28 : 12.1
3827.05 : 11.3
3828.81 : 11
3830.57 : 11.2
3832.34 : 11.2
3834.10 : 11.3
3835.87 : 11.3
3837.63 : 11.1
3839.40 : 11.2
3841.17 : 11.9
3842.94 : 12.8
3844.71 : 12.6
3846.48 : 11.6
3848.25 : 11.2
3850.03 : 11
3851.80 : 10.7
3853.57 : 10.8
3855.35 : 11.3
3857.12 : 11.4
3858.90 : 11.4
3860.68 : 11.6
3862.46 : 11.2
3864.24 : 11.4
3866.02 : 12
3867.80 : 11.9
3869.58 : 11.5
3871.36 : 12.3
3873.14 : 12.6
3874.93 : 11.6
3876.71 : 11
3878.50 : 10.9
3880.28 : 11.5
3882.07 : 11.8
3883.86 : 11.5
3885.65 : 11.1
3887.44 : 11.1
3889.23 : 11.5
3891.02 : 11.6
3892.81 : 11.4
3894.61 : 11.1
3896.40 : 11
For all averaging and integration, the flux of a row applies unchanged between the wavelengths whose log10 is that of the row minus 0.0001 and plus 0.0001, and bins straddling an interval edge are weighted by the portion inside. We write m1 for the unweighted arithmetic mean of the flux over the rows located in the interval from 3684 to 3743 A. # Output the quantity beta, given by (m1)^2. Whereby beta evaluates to 152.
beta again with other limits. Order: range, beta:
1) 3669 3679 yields 152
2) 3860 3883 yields 135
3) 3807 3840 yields 128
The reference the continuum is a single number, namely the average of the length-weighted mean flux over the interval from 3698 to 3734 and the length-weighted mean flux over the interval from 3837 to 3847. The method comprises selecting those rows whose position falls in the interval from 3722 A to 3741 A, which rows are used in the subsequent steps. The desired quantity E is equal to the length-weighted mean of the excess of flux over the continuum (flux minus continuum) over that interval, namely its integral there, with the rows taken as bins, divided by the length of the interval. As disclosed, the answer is 0.7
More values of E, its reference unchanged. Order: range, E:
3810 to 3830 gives -0.8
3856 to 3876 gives -0.3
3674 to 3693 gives 0.5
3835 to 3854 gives -0.5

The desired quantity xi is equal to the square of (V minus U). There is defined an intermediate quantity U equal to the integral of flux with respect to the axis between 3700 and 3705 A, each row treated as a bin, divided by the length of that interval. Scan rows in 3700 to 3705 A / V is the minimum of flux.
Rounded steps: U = 11.5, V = 11.3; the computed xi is 0.06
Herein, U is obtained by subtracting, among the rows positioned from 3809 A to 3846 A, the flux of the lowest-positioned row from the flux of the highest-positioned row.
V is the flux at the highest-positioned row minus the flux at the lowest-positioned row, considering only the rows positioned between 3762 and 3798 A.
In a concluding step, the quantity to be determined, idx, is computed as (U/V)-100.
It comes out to -101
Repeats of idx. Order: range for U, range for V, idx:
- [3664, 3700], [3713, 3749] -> -101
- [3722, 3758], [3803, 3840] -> -99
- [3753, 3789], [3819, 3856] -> -102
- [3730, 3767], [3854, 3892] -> -104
